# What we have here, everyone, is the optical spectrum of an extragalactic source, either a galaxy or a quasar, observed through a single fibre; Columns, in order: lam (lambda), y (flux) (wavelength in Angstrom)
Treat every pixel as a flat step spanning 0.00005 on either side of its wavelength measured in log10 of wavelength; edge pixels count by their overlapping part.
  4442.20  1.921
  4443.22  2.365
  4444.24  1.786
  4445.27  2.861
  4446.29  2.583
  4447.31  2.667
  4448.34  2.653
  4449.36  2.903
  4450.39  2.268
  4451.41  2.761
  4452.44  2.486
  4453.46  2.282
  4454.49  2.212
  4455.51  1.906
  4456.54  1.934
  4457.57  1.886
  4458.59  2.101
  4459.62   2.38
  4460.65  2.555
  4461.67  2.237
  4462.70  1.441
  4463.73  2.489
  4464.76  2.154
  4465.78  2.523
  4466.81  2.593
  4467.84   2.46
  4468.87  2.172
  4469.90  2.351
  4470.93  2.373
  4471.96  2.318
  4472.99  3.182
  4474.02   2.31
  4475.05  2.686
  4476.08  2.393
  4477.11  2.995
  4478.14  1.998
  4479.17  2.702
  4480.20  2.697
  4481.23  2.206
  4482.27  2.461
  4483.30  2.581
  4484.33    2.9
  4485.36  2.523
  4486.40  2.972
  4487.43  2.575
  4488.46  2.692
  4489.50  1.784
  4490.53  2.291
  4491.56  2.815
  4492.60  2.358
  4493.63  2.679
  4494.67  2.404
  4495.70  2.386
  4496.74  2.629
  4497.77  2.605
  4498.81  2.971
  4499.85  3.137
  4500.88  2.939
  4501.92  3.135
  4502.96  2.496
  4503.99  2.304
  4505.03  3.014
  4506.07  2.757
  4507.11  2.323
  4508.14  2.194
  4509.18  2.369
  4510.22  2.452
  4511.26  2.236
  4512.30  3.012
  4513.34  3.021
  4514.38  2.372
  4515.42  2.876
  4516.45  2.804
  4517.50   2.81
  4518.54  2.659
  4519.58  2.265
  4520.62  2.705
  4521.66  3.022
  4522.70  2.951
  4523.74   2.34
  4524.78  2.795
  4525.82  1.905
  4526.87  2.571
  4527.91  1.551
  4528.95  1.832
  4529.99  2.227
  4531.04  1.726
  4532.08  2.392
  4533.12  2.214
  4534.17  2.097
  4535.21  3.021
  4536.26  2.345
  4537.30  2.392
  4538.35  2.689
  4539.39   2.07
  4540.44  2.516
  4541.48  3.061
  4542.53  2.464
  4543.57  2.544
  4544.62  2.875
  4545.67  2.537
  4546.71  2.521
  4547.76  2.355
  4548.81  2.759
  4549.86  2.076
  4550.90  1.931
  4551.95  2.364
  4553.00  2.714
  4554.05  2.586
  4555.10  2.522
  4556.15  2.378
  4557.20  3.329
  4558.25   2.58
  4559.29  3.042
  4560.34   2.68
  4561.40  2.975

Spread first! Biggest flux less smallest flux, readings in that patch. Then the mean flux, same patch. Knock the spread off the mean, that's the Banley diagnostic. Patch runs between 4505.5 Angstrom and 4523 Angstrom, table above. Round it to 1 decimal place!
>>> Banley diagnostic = 1.8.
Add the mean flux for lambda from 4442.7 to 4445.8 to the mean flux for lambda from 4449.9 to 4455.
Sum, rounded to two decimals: 4.74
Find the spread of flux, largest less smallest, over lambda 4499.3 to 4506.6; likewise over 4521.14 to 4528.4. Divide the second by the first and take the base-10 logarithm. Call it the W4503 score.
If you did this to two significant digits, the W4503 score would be 0.25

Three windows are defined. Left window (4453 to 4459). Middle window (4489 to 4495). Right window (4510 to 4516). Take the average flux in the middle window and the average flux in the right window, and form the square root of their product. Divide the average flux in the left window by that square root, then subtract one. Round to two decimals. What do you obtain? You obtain -0.19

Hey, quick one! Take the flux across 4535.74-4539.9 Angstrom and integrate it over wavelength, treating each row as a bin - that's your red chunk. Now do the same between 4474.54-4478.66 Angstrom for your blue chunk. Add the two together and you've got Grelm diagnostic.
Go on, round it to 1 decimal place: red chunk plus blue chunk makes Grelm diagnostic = 20.3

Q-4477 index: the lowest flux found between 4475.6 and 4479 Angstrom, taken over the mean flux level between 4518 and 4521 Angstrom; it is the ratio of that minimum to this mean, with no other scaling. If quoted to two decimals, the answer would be 0.79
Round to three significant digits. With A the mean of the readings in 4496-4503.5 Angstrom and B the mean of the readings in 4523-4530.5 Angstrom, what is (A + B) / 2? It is 2.51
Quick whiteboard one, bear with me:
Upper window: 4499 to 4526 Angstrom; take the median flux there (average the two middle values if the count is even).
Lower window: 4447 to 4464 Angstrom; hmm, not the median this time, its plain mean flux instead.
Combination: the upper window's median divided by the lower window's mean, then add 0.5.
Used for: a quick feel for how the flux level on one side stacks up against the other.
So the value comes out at 1.69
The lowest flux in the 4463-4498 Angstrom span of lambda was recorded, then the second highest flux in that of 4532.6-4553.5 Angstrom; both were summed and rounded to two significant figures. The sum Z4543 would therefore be 4.8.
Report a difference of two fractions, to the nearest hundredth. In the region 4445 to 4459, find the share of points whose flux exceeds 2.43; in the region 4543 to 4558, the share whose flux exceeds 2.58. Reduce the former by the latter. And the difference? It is 0.14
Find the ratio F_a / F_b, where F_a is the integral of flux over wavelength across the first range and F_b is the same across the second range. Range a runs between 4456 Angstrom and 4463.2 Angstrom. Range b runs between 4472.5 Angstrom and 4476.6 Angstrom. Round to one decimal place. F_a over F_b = 1.4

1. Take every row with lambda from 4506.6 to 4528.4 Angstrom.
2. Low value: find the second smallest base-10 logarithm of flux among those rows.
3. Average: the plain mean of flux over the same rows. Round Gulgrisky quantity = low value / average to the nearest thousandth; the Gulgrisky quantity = 0.110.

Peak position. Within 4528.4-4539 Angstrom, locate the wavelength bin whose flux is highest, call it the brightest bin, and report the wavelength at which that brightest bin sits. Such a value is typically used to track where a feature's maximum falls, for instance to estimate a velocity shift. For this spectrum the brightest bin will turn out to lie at 4535.21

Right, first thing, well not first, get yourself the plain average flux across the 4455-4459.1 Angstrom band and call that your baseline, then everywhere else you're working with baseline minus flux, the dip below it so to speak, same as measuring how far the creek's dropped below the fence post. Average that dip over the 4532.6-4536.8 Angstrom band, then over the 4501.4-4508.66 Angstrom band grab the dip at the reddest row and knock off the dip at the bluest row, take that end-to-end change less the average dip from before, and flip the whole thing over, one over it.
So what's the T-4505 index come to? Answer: 1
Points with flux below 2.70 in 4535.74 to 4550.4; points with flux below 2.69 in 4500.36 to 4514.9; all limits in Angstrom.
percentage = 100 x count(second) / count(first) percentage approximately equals 73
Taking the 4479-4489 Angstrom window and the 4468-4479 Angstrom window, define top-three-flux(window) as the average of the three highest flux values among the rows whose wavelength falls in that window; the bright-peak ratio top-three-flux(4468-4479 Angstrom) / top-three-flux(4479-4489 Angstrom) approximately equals 1.03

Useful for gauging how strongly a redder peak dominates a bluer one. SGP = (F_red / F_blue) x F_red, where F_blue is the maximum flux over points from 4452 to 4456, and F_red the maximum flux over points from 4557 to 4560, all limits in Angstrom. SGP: 4.5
